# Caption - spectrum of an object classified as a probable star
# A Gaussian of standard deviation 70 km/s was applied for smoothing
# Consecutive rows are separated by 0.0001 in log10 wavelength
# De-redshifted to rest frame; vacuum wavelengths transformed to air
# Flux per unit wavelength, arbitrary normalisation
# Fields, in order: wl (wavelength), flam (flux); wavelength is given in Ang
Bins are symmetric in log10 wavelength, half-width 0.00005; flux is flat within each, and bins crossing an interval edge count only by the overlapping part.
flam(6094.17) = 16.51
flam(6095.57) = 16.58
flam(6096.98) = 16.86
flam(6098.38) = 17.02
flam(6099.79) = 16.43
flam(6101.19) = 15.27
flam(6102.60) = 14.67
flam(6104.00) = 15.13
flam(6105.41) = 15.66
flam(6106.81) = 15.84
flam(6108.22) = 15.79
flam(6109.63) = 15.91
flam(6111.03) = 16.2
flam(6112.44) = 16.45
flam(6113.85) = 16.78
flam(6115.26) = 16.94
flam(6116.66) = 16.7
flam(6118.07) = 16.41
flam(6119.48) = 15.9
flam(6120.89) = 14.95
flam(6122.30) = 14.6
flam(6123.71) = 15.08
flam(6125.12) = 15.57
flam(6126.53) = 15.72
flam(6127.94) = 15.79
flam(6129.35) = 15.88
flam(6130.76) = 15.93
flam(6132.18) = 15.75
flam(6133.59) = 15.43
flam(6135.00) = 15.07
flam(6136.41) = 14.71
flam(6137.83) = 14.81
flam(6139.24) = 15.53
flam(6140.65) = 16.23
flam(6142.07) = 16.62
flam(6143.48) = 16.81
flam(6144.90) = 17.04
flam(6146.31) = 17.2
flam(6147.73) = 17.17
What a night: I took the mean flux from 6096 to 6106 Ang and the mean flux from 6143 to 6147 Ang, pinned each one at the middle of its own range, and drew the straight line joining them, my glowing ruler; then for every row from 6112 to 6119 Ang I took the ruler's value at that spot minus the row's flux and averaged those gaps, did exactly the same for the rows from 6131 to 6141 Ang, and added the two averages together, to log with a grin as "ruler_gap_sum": 1.0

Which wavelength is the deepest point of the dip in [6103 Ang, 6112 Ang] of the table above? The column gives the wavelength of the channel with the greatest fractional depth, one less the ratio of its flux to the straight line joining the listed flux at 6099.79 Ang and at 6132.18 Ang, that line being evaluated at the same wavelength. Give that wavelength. 6104.00 Ang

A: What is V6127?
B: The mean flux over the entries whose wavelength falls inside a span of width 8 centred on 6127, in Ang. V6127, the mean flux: 15.7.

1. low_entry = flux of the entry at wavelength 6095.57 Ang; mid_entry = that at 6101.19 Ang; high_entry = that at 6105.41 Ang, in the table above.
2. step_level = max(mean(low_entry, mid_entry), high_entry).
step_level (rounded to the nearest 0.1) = 15.9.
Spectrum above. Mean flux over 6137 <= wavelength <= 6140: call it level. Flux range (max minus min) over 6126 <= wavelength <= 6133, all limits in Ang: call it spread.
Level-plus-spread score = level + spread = 15.4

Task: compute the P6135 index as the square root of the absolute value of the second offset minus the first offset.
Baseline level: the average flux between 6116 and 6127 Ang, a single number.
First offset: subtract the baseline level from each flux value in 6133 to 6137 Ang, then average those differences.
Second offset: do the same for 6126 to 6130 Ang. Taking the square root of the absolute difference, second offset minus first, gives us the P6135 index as 0.85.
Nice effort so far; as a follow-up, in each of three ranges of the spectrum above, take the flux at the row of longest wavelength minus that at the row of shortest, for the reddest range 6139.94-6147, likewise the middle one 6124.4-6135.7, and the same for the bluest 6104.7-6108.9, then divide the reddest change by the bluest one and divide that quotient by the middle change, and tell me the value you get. -14.9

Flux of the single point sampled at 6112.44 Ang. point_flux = 16.45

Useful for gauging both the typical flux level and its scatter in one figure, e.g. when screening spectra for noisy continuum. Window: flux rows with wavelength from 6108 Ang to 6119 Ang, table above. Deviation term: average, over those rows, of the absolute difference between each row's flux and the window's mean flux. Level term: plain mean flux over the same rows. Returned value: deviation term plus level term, 16.7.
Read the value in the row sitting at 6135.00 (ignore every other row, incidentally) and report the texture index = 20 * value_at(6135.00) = 301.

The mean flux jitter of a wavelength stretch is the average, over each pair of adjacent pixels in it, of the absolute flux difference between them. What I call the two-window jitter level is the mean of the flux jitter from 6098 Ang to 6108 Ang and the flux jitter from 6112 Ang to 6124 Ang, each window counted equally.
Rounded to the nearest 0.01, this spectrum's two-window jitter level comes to 0.50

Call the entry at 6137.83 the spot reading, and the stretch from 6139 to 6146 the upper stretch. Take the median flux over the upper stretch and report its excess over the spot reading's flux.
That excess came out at 1.81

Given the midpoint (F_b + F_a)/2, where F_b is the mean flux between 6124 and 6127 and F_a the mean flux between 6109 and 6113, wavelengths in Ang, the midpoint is 15.9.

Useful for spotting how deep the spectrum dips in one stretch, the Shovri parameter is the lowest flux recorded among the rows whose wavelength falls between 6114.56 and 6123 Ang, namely 14.6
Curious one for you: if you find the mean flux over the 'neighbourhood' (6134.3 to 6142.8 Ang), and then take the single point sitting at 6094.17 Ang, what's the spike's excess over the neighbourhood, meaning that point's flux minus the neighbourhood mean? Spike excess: 1.0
